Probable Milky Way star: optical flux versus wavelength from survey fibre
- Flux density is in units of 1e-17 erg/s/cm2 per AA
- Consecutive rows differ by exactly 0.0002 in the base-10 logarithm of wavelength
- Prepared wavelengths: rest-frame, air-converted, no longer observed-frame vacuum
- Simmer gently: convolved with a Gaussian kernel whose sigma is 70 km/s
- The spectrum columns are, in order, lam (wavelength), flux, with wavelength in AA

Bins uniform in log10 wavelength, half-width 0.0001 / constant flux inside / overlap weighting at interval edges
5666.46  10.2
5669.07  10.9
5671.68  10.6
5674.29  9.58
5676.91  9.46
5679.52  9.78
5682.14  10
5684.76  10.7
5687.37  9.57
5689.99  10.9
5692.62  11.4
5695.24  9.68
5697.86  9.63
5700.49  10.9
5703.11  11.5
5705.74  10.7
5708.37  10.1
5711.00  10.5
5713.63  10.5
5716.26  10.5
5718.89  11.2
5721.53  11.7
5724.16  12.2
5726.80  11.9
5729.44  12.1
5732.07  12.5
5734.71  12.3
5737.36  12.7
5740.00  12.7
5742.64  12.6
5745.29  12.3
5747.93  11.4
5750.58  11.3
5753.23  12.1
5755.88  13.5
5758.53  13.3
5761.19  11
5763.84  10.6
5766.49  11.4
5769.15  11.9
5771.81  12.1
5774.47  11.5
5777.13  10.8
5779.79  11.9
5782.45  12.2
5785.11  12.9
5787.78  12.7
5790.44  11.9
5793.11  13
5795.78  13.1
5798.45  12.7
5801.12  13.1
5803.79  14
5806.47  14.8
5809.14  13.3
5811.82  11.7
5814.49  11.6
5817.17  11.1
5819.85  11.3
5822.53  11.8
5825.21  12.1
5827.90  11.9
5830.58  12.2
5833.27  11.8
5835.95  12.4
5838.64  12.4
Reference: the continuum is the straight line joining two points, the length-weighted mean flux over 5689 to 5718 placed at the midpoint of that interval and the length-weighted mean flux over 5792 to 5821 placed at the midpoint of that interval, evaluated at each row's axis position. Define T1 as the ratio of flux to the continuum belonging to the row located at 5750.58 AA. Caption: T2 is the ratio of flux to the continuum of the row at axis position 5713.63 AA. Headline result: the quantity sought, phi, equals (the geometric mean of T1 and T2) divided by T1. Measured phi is 1.00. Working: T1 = 0.98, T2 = 0.97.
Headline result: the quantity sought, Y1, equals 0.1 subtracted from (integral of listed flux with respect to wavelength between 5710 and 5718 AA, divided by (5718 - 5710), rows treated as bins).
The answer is 10.4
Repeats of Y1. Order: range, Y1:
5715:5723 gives 11.1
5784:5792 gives 12.4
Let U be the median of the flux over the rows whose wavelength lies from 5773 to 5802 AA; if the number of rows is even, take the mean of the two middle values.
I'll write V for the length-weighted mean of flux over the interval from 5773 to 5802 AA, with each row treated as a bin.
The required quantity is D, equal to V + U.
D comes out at 25.0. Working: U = 12.7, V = 12.3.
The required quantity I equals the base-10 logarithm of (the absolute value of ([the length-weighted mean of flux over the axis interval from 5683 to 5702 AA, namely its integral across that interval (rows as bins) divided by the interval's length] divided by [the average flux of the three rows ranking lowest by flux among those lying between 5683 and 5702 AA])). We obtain 0.034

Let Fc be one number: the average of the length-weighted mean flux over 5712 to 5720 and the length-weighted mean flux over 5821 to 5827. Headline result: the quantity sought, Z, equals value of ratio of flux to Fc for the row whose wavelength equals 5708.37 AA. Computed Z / 0.89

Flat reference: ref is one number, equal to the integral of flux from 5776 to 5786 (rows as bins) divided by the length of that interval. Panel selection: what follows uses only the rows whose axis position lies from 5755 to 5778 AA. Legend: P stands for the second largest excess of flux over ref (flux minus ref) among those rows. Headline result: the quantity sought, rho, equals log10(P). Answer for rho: 0.1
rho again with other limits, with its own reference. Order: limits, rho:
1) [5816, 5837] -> -0.6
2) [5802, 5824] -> 0.3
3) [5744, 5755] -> -0.8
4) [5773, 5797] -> 0.0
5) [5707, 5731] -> -0.8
